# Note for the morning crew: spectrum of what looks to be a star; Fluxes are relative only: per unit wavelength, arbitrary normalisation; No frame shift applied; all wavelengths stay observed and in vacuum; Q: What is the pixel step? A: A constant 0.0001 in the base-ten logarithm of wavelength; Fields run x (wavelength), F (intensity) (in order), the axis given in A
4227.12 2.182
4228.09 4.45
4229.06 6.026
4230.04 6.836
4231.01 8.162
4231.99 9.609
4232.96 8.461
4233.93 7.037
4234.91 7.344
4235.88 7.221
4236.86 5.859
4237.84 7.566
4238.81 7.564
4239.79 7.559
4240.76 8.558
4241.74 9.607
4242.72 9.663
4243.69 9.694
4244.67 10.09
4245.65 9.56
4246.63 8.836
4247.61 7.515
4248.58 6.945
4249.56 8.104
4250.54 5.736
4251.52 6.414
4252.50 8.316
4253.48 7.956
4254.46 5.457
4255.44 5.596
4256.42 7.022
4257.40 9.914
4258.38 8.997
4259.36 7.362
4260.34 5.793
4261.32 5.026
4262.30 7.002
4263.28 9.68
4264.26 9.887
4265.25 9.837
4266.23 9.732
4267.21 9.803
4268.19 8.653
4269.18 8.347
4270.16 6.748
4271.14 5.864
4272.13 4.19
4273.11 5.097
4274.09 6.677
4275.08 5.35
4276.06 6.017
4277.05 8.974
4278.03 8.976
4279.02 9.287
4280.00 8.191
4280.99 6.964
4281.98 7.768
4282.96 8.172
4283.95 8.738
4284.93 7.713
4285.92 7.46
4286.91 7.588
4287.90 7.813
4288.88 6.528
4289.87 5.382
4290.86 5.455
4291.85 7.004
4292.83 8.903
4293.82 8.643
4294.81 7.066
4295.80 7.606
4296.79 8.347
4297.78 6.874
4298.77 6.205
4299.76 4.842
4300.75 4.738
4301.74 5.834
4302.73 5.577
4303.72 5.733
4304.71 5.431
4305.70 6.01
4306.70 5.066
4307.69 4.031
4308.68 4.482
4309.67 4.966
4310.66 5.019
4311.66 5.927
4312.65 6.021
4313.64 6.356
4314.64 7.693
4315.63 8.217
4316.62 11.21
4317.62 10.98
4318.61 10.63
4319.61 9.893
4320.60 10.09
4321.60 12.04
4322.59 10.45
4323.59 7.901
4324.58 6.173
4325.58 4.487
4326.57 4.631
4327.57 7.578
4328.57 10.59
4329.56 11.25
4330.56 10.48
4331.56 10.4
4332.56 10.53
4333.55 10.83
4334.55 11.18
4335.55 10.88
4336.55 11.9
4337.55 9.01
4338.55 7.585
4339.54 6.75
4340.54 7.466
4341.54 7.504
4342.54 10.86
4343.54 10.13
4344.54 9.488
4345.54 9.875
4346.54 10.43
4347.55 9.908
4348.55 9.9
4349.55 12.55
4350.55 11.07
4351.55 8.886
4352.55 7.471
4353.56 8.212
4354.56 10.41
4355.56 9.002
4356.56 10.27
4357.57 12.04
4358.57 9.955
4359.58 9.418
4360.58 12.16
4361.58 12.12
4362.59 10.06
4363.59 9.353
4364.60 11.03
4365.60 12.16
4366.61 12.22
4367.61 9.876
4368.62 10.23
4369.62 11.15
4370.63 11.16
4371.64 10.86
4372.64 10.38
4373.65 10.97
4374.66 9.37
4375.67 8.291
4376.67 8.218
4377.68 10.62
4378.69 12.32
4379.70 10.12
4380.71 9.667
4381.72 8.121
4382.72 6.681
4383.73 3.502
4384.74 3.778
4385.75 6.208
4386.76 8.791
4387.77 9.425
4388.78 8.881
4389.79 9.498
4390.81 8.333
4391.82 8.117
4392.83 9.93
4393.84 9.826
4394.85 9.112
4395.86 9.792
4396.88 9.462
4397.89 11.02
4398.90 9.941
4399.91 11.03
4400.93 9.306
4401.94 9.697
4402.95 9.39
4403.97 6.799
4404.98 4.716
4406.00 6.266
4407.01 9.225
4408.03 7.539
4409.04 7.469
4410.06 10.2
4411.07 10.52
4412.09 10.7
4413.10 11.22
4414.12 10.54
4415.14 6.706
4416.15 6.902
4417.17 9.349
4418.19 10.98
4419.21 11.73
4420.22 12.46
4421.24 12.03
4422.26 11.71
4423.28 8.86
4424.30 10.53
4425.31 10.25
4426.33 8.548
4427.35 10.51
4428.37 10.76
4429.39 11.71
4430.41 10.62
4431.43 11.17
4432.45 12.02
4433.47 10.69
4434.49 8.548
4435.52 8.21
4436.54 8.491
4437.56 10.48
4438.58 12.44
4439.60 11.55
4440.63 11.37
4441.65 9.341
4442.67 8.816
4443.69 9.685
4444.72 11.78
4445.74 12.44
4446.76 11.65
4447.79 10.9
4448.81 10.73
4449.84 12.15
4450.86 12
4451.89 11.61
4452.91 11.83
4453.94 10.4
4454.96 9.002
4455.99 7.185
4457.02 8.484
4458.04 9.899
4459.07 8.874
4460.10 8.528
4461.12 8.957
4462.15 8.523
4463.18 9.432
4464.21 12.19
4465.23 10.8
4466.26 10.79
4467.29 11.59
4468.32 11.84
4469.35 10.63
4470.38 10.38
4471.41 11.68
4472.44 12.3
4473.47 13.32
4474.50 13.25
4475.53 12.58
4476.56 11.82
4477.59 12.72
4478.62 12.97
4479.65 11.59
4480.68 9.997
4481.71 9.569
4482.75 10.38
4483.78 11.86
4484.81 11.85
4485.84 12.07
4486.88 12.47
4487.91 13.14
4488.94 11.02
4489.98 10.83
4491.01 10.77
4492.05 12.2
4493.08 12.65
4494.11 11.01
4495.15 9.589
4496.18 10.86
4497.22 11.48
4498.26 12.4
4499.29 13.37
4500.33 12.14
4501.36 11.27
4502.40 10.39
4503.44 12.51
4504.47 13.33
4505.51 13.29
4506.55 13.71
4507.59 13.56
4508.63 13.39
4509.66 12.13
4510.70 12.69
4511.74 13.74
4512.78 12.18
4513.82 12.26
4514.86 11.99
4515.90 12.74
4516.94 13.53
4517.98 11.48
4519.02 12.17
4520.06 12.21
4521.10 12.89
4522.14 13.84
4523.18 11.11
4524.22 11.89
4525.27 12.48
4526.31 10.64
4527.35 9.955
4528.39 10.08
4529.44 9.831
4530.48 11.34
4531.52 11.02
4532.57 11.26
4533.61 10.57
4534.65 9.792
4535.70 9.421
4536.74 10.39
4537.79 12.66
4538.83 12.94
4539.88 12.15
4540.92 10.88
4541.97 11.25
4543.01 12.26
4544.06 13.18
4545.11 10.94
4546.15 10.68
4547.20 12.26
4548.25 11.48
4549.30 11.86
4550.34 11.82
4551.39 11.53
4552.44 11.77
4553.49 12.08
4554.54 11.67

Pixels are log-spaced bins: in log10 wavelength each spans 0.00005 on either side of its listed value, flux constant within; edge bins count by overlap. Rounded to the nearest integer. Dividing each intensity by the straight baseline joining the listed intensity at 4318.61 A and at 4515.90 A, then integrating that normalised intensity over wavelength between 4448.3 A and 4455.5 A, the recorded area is 7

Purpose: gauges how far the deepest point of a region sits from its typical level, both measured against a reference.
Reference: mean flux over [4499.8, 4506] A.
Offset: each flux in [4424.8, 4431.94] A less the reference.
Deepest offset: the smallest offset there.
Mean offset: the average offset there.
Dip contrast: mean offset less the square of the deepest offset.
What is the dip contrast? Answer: -15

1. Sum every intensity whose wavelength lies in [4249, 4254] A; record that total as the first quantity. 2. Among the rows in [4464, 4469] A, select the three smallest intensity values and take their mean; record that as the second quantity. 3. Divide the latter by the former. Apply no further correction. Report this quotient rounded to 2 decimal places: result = 0.30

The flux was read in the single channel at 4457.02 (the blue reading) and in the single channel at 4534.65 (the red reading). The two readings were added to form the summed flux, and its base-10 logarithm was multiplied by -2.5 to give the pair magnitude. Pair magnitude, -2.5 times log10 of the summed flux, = -3.15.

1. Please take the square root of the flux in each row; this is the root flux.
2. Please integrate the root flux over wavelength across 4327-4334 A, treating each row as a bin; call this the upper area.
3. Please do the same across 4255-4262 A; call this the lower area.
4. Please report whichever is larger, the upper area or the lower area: 22.3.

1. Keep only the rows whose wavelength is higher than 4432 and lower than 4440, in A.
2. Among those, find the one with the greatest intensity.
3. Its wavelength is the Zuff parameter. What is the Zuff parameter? 4438.58 A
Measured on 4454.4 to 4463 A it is 4458.04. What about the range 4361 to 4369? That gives 4366.61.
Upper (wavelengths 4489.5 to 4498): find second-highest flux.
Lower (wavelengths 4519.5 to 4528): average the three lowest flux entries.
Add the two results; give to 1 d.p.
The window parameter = 22.8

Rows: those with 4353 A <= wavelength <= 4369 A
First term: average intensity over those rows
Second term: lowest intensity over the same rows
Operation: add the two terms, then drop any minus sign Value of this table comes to 18.7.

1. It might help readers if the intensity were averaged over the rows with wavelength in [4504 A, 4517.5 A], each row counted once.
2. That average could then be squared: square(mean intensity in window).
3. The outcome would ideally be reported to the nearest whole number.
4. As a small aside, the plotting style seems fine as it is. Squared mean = 168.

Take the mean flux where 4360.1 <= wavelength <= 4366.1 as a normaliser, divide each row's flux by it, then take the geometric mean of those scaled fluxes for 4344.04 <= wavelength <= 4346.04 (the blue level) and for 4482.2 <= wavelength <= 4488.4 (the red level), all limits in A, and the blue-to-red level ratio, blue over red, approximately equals 0.81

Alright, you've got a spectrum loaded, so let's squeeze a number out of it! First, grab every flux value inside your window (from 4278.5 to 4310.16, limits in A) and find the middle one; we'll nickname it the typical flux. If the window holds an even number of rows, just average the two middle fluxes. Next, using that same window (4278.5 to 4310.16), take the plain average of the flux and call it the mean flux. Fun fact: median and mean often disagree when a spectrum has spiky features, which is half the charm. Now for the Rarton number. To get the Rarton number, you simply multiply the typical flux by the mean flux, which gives 46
